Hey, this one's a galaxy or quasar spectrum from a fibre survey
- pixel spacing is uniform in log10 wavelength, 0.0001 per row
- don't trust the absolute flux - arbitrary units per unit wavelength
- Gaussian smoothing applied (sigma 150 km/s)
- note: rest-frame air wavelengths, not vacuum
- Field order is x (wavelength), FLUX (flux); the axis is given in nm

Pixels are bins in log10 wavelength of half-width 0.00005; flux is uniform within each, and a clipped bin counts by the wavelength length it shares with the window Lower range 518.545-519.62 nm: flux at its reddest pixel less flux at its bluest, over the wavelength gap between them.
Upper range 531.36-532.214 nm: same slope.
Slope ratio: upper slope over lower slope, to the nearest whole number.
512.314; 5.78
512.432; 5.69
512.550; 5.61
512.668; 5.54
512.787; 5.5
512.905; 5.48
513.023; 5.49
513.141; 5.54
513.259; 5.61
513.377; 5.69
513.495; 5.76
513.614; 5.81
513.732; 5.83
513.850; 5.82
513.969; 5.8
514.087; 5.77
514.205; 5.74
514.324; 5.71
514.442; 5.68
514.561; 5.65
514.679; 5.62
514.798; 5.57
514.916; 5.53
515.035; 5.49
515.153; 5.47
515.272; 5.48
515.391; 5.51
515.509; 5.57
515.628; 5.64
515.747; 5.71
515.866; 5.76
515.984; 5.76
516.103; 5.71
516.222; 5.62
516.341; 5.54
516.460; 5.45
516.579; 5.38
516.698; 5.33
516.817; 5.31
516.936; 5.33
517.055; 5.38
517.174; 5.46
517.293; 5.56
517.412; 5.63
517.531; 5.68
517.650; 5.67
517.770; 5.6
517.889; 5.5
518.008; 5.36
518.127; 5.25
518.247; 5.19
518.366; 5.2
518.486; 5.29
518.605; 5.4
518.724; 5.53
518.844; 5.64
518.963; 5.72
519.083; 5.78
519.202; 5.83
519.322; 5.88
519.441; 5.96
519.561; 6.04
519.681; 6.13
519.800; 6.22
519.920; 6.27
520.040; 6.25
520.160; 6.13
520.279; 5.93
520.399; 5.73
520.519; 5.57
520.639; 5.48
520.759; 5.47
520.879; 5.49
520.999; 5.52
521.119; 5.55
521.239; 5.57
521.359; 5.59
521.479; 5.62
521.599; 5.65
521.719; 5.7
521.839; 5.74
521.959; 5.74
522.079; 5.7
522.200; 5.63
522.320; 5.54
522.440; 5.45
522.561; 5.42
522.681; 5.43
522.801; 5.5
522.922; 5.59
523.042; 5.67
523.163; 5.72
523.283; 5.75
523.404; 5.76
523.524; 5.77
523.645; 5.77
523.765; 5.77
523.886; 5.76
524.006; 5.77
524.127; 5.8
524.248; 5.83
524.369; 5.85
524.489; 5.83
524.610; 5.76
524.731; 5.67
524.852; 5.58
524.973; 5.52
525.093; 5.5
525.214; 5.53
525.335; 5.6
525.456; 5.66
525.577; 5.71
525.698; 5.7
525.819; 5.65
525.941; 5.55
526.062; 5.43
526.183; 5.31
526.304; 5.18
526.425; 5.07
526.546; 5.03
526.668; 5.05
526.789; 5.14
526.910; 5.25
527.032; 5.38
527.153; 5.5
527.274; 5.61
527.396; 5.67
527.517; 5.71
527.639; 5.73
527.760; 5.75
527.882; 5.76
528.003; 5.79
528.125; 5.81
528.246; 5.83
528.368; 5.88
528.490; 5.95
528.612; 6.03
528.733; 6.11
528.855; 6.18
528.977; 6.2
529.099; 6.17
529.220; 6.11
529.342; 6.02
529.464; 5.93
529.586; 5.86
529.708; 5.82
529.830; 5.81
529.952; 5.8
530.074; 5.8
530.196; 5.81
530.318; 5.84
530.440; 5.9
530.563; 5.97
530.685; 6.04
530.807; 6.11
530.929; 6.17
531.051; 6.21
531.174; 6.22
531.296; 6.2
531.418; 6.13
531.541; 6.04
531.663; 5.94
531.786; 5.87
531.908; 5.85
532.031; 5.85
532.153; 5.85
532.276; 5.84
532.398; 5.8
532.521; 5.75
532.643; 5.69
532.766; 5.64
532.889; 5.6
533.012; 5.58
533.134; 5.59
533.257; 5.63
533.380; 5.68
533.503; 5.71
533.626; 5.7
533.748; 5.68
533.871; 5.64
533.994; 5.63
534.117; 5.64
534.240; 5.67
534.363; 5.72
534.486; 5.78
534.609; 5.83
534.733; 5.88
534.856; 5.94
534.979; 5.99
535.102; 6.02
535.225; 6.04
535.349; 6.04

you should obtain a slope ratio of -1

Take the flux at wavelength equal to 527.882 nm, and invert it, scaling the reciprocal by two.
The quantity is 0.347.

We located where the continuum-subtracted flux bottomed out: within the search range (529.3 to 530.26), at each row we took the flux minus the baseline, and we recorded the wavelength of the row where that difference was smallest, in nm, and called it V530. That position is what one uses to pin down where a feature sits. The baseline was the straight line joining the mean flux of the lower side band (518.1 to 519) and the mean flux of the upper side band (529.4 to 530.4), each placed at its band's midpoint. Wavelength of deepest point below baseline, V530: 530.074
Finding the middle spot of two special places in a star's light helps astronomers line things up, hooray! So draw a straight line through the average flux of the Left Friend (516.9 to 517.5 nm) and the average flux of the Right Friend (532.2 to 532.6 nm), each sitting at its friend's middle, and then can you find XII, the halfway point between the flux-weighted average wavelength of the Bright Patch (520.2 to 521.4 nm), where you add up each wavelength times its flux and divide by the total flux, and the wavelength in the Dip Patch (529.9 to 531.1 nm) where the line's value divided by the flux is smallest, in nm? 525.93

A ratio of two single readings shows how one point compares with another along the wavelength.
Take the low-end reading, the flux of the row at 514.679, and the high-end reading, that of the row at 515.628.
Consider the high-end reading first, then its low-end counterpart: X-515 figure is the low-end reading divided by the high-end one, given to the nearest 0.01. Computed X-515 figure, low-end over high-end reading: 1.00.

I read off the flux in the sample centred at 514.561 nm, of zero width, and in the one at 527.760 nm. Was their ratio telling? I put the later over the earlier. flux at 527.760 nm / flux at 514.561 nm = 1.02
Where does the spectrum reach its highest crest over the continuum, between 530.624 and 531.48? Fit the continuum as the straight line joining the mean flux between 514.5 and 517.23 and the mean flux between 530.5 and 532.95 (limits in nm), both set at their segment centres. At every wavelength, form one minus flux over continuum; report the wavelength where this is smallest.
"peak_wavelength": 531.174 nm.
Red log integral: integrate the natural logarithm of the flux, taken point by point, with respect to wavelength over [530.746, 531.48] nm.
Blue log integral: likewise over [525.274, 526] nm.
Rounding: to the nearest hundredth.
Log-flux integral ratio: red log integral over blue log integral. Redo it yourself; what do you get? 1.06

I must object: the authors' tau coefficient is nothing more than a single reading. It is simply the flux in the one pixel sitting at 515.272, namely 5.48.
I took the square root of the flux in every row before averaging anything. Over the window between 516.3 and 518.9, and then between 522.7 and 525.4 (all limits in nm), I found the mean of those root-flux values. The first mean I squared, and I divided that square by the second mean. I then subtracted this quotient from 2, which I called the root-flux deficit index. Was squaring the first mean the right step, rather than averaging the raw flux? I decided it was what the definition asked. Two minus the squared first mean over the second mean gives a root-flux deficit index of -0.28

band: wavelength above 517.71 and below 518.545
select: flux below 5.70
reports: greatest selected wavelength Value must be 518.486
